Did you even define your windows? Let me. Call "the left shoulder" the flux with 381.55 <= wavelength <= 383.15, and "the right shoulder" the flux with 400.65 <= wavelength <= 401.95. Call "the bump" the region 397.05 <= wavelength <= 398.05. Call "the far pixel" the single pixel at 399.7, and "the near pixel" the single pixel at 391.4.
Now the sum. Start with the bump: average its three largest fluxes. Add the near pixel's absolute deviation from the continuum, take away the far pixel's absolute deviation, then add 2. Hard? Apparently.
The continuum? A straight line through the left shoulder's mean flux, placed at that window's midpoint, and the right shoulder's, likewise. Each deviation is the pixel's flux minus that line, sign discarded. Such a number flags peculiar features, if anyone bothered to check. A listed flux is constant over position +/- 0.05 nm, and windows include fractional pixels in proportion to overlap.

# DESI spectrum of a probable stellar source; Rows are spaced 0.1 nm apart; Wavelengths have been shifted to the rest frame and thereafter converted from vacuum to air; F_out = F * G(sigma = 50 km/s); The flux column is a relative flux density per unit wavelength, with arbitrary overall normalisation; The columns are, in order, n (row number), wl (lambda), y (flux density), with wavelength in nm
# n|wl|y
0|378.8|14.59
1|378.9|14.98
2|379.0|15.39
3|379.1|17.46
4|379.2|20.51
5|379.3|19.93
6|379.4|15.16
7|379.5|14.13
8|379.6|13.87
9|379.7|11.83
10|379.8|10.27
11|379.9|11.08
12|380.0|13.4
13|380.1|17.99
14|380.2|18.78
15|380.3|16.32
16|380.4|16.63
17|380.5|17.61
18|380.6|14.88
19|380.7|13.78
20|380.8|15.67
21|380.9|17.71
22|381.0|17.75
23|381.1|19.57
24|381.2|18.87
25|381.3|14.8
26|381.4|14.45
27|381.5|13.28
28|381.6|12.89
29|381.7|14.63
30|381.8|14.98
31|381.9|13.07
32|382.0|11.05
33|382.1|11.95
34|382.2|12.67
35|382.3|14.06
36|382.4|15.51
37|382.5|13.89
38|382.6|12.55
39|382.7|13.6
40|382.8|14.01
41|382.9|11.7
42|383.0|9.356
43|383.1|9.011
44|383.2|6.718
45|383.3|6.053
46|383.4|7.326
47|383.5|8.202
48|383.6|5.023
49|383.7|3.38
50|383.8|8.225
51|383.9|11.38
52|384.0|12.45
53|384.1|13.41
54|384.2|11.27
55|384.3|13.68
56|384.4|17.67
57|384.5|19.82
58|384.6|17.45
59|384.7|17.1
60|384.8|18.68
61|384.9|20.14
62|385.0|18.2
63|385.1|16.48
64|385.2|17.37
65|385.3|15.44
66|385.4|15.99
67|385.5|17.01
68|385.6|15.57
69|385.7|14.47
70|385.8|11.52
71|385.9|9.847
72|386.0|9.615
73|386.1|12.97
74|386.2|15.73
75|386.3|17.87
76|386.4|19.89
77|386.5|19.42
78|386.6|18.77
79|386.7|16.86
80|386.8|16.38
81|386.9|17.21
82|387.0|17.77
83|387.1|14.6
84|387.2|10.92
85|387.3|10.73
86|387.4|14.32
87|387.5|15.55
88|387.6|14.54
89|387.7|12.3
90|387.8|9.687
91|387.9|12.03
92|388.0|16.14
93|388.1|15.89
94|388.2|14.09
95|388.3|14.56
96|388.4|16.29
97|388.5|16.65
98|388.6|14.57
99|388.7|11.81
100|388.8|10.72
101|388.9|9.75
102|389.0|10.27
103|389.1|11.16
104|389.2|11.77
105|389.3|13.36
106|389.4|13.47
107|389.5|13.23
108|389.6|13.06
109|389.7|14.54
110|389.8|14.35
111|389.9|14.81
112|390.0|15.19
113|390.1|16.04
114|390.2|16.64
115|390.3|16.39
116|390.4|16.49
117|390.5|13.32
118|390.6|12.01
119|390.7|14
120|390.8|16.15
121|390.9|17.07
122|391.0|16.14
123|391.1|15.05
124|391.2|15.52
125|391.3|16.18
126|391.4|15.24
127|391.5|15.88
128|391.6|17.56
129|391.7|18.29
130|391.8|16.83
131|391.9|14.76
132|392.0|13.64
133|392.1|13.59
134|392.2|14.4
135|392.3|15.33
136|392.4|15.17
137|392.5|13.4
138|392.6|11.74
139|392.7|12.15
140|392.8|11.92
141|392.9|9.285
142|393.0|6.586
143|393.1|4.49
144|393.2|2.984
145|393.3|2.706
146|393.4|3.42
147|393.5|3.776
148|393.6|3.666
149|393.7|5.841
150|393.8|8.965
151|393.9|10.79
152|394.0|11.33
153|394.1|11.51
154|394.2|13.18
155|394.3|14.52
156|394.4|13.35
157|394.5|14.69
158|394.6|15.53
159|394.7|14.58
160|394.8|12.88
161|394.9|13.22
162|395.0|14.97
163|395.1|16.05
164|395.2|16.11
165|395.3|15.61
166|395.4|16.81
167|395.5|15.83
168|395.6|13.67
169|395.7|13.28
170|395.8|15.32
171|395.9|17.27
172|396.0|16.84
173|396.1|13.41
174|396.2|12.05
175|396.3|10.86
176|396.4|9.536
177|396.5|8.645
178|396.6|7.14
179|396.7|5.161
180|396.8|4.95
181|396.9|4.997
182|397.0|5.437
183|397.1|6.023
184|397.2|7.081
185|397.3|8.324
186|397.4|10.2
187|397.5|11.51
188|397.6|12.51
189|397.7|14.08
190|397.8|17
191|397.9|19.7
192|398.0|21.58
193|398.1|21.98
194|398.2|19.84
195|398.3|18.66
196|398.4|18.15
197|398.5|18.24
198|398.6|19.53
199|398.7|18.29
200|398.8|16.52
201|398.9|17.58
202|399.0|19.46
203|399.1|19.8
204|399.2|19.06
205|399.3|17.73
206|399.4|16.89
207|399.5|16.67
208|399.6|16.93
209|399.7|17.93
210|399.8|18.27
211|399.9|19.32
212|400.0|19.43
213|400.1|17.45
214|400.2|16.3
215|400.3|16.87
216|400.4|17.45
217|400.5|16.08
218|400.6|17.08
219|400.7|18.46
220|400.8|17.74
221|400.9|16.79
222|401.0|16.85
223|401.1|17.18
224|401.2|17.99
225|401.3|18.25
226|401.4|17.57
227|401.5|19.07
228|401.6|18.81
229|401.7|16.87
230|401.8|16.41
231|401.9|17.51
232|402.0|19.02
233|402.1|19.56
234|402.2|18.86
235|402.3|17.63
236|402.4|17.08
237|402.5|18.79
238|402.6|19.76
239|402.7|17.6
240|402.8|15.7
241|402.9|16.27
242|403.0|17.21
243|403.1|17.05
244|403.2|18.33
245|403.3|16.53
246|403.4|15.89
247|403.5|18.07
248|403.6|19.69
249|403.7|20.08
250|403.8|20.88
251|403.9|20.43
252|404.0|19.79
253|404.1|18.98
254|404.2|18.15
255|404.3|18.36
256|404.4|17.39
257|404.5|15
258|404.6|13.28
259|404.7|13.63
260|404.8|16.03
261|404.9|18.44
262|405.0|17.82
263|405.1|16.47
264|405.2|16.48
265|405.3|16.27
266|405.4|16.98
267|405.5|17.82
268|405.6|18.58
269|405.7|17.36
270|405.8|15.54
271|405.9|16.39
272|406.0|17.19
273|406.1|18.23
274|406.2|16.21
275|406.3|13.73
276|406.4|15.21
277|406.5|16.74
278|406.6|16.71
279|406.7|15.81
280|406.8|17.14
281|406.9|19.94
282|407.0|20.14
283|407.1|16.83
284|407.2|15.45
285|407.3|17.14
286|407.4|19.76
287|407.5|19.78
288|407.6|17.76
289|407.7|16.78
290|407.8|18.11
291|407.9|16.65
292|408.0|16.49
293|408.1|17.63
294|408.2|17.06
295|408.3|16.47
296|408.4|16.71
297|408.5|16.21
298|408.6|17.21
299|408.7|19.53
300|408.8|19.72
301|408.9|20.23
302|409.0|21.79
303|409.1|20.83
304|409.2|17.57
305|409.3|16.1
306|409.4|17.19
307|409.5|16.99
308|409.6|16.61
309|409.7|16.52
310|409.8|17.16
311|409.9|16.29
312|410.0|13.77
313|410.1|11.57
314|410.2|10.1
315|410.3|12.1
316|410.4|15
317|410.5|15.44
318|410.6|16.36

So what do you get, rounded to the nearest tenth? 20.9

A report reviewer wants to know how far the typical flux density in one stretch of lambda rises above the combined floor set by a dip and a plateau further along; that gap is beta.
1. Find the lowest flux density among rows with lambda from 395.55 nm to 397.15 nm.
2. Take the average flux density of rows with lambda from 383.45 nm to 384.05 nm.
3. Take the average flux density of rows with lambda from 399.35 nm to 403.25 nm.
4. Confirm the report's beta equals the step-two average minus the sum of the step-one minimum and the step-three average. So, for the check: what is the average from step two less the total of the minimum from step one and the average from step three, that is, -15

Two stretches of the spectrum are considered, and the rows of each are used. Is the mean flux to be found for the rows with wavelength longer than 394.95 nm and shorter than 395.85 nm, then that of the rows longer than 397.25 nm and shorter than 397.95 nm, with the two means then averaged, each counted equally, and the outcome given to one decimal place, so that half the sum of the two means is 14.3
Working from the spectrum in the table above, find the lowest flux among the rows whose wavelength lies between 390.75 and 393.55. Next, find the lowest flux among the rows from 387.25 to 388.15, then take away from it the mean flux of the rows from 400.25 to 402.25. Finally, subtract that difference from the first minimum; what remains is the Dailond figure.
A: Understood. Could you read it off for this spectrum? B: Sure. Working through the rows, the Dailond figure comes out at 10.7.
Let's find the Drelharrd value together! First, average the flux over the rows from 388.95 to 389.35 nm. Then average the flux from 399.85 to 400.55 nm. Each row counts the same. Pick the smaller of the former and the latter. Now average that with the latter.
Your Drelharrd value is 14.6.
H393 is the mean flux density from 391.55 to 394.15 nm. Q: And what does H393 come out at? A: 10.5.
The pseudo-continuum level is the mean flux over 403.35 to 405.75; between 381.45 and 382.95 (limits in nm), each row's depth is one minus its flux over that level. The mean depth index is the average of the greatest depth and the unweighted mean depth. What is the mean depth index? 0.31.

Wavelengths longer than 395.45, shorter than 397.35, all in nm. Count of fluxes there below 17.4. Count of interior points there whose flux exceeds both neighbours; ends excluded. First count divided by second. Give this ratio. 19.0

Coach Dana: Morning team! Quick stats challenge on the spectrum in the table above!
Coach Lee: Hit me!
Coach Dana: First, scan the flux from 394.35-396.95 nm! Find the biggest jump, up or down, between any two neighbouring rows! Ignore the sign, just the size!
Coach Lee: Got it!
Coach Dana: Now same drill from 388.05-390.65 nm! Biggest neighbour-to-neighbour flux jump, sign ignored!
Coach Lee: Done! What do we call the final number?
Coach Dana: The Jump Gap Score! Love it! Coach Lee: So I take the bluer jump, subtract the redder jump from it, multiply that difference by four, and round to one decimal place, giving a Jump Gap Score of -1.0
